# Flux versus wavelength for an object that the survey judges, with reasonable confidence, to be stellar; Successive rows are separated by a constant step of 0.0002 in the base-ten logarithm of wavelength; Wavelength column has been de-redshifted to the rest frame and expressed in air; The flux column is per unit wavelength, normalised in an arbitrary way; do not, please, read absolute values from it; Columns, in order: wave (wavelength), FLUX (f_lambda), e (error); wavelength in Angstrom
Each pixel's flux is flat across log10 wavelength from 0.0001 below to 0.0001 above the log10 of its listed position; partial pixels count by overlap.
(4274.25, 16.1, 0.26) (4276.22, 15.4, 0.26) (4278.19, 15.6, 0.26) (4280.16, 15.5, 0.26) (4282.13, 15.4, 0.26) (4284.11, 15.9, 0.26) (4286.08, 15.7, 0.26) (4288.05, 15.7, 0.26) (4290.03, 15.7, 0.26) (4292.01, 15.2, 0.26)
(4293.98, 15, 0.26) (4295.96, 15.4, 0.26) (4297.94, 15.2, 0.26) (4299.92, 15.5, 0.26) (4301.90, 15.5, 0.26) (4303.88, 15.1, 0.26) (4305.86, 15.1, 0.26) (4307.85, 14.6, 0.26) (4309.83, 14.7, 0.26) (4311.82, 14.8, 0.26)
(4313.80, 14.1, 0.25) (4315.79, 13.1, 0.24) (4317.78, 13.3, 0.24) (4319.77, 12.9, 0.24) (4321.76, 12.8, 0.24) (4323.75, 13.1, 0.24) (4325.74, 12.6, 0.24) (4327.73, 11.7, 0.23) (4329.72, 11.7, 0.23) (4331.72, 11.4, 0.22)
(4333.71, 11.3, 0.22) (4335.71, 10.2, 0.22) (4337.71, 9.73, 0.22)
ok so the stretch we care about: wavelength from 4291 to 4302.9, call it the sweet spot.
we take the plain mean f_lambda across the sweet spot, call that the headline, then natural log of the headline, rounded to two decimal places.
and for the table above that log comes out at 2.73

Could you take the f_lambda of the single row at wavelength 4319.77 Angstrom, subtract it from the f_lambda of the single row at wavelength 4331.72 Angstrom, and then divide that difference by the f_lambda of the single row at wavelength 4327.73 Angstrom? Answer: -0.13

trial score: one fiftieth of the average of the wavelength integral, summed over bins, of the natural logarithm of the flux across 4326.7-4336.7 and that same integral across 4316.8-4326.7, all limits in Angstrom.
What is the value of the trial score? 0.496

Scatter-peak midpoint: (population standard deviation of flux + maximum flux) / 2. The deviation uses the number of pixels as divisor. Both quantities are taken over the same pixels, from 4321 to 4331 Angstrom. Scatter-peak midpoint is 6.84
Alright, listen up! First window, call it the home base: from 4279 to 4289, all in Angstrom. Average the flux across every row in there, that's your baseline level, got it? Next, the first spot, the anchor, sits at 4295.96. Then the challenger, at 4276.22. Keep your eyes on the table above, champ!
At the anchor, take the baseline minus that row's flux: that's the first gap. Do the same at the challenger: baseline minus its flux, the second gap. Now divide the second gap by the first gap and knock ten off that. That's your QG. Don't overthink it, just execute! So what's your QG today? -9.0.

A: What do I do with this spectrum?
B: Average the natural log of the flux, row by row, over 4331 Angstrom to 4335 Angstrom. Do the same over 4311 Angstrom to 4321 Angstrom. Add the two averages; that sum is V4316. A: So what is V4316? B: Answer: 5.0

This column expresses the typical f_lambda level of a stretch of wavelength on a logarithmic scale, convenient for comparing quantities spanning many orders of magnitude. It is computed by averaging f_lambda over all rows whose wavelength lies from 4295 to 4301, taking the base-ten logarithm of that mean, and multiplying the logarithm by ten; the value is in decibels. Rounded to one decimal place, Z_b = 11.9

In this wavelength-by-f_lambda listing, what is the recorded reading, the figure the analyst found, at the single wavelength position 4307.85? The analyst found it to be 14.6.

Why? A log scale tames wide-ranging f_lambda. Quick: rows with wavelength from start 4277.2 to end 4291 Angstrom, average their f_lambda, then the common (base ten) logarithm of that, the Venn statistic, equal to 1.19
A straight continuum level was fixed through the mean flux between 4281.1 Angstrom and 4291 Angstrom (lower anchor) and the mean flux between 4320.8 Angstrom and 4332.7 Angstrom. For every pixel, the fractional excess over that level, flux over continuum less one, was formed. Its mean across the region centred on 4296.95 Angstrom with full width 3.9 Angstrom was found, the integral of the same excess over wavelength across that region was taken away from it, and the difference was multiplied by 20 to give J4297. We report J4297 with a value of -2.2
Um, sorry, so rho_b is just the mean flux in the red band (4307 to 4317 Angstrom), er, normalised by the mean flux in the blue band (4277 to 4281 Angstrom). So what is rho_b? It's 0.92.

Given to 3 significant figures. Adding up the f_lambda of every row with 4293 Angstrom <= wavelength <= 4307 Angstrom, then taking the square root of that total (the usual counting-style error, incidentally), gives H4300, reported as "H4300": 10.3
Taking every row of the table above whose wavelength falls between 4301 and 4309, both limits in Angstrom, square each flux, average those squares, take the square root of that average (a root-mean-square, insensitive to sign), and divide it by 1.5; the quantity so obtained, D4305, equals 10.1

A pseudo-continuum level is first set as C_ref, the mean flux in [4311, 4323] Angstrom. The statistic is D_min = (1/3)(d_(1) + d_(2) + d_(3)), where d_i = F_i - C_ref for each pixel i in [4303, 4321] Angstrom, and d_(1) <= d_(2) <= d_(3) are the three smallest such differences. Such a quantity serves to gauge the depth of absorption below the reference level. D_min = -0.4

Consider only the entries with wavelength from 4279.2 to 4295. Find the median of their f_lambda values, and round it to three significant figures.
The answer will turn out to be 15.6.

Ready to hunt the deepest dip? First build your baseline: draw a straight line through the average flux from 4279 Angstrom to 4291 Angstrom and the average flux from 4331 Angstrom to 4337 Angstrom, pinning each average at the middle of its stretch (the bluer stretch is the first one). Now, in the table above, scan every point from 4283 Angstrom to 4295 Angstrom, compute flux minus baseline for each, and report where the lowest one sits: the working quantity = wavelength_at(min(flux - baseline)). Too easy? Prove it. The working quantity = 4286.08 Angstrom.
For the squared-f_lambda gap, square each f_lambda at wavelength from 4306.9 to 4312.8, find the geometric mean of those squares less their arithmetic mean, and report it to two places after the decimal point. -0.01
